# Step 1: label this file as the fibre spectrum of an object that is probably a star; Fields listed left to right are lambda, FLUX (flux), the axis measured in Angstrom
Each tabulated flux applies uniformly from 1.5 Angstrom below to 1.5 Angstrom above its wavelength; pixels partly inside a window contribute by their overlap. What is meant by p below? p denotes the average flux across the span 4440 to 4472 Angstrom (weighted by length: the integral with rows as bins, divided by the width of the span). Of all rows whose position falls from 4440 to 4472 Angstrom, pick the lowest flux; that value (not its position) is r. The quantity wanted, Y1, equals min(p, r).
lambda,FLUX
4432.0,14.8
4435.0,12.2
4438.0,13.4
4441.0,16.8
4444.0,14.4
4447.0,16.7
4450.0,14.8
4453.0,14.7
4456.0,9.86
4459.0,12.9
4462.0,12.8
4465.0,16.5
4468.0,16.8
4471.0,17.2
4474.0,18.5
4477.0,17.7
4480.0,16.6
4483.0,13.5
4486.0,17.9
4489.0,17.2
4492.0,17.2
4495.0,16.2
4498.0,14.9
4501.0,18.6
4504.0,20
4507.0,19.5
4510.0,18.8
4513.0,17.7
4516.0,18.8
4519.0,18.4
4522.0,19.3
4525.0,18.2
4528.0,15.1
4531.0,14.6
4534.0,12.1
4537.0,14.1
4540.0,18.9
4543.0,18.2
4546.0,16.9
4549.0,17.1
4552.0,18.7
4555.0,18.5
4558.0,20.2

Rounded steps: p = 14.8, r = 9.86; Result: 9.9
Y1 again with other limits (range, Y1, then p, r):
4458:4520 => 12.8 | 17.1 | 12.8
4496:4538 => 12.1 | 17.2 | 12.1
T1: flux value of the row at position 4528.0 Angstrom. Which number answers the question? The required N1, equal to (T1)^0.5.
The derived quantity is 3.89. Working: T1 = 15.1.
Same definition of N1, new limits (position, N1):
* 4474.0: 4.30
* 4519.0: 4.29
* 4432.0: 3.85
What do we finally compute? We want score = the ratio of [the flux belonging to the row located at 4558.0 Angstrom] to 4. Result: 5.05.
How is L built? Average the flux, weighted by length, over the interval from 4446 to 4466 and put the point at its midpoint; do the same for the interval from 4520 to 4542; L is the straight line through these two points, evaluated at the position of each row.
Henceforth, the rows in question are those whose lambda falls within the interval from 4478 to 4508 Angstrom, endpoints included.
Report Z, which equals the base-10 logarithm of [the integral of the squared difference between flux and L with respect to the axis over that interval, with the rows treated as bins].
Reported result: 2.35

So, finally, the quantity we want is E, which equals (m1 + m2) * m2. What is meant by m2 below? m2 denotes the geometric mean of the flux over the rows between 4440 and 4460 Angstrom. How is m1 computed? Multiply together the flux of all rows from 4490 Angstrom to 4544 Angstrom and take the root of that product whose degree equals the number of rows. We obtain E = 441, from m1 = 17.1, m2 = 14.1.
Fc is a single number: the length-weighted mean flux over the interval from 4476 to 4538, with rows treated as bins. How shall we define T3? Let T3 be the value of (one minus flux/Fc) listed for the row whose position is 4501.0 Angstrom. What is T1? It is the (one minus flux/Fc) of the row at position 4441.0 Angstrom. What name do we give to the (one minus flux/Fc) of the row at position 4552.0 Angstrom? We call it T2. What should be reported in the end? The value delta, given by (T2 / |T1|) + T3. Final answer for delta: -9.2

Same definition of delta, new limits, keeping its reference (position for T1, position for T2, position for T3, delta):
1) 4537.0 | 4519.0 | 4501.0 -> -0.6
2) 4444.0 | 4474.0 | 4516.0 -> -0.7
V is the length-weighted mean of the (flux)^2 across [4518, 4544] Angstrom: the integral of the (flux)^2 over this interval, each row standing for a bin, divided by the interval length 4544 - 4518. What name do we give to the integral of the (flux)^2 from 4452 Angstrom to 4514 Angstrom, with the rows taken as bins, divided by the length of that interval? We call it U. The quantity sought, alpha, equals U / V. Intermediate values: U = 276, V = 278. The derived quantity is 1.0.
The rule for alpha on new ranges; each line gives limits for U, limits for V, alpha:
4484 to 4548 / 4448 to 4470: 1.5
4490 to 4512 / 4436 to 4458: 1.5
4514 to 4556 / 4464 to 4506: 1.0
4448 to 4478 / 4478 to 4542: 0.8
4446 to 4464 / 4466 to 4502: 0.7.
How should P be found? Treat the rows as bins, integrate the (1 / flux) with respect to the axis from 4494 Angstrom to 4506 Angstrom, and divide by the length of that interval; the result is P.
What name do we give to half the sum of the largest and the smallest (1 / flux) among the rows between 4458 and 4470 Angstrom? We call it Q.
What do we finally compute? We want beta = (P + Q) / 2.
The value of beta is 0.0633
